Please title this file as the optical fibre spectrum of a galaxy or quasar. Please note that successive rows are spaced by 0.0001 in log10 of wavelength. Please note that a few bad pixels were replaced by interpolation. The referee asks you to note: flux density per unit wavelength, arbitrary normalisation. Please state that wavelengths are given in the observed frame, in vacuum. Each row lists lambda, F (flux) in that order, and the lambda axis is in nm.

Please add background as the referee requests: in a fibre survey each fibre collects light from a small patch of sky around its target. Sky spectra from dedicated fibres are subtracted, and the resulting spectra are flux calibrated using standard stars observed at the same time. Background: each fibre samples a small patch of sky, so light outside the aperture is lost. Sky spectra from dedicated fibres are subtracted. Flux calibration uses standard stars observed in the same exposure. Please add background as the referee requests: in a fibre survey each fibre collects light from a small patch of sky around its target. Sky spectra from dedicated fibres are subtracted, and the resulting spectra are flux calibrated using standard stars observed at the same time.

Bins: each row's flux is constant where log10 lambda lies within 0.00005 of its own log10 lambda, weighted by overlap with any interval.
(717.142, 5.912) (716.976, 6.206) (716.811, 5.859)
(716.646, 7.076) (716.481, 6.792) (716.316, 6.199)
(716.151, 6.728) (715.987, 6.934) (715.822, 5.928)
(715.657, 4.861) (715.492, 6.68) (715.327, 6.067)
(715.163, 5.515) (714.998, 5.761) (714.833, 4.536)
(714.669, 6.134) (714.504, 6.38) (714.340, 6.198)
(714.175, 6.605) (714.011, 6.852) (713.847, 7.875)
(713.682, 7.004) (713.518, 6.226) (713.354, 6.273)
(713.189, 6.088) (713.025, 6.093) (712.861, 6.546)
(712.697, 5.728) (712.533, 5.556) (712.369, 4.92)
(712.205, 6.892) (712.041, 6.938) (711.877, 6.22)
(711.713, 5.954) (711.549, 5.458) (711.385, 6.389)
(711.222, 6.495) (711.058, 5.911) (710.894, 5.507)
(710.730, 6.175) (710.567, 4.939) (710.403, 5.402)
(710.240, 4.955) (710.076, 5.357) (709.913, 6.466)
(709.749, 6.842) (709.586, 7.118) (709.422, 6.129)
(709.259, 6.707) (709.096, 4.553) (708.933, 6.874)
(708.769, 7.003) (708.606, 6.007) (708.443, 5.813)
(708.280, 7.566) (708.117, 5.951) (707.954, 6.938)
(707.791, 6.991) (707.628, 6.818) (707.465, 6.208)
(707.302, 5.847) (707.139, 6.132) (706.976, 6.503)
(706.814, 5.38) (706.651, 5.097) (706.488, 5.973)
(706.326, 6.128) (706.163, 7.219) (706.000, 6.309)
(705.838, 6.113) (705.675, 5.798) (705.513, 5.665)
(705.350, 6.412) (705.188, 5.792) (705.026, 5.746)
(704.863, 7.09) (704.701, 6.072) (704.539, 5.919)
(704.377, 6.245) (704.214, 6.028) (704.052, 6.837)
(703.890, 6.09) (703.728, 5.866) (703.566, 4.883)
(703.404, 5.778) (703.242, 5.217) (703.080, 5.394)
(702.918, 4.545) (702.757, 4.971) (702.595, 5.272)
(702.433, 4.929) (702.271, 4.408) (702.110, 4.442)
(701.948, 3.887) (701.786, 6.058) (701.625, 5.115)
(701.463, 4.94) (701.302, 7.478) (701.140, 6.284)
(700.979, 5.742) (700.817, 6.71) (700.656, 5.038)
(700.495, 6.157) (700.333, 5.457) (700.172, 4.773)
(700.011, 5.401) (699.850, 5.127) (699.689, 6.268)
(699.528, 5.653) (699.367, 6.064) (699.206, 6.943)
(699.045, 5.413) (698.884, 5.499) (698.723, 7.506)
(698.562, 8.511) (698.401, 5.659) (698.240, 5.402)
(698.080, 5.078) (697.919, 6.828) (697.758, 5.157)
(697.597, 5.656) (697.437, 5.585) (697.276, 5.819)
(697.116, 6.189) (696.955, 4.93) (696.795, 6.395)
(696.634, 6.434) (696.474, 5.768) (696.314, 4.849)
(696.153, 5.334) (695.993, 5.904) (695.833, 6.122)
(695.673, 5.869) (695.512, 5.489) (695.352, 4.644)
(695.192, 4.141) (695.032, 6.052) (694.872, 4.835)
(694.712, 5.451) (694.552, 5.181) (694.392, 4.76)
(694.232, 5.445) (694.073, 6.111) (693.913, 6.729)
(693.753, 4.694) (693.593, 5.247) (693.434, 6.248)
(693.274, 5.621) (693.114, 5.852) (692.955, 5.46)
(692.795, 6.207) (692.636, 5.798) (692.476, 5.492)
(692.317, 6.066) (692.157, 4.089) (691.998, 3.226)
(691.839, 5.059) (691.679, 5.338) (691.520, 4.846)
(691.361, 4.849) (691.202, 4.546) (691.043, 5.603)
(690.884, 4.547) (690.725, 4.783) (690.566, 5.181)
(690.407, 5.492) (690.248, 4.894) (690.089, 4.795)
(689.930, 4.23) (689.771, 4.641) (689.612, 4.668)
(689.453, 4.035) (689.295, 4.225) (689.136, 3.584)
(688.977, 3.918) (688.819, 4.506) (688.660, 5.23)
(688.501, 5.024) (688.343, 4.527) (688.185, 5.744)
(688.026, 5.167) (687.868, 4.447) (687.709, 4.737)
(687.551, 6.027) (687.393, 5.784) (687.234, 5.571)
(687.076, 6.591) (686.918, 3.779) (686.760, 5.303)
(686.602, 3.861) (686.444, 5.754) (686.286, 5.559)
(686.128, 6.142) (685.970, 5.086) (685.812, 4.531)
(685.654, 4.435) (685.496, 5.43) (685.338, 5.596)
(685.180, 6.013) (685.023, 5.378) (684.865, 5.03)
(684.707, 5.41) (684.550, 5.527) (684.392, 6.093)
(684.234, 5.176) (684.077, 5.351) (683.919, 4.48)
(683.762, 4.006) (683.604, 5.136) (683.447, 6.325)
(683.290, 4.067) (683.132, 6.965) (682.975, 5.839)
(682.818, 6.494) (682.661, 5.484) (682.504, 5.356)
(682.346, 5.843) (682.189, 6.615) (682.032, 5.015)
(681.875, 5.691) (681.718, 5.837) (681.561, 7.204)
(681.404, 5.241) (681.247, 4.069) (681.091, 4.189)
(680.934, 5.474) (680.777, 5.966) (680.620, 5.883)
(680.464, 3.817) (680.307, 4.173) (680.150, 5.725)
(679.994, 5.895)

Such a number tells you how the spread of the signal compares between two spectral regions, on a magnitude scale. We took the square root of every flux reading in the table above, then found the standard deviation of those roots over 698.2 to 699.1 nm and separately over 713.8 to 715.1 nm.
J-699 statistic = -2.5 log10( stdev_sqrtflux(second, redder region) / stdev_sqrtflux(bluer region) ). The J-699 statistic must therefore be 0.3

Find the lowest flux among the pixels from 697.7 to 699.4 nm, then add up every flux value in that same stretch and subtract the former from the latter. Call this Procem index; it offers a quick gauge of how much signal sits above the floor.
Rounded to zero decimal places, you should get 63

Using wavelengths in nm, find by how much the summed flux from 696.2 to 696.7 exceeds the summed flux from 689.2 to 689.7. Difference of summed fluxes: 4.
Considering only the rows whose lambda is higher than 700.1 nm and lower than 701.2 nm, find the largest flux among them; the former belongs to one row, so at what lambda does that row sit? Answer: 700.817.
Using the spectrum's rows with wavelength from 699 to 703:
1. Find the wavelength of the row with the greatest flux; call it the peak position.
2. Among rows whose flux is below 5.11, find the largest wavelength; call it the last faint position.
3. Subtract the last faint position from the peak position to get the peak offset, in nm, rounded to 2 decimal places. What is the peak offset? -1.62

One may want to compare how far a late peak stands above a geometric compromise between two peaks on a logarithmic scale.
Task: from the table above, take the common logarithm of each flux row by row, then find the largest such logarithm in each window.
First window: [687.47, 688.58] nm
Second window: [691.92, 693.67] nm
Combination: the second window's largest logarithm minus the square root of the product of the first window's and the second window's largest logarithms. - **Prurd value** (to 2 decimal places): 0.01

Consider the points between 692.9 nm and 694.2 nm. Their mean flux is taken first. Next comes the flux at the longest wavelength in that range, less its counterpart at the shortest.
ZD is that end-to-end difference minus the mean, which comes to -5.1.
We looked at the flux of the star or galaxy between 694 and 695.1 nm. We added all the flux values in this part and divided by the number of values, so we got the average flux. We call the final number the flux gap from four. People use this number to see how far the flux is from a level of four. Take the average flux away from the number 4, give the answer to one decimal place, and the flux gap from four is -1.4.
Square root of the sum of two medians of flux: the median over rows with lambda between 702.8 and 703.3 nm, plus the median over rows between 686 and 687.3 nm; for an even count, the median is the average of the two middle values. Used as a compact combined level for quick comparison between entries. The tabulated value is 3.28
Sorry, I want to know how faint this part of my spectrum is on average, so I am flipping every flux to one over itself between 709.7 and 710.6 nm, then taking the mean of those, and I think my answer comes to 0.179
